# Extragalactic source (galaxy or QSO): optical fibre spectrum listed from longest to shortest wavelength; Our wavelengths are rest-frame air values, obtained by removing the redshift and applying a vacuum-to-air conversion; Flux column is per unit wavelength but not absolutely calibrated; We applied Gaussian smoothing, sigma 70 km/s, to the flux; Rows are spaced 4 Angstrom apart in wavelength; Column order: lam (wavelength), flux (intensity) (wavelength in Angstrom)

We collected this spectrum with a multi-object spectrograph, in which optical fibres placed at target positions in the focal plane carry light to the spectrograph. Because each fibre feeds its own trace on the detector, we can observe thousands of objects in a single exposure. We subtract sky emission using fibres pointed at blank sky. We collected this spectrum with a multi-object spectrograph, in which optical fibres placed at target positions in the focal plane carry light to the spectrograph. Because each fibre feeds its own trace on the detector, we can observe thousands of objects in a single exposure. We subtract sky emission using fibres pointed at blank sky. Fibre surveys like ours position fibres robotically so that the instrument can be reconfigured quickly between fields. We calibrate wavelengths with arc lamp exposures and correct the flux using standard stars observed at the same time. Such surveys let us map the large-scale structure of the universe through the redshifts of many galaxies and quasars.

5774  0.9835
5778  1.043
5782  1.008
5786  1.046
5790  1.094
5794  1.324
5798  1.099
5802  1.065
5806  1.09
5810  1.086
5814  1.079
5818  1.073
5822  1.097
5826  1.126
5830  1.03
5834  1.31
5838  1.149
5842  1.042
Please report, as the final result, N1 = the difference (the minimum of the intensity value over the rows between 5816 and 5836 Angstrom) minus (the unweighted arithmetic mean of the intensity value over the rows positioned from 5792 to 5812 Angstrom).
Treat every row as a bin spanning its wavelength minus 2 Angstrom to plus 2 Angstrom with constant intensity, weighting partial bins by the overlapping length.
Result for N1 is -0.103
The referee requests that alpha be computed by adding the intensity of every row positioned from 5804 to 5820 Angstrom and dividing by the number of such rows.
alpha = 1.082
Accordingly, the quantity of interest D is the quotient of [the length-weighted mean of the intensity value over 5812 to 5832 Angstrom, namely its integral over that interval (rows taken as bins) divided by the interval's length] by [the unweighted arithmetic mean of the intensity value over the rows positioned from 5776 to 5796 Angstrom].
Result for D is 0.98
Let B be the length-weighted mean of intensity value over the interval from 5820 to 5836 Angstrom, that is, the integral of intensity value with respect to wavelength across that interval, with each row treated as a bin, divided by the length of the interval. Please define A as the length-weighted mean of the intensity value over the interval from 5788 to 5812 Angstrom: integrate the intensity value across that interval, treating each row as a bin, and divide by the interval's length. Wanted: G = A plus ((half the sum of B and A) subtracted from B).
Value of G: 1.13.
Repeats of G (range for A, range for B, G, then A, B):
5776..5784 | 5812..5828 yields 1.06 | 1.03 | 1.09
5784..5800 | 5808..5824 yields 1.11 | 1.14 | 1.08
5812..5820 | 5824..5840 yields 1.11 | 1.08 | 1.15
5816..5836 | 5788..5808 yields 1.13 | 1.13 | 1.13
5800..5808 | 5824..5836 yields 1.12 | 1.08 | 1.16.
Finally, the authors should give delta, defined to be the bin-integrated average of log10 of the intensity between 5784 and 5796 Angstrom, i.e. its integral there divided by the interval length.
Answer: 0.0601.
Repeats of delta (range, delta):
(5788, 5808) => 0.0533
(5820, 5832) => 0.0349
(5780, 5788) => 0.0115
